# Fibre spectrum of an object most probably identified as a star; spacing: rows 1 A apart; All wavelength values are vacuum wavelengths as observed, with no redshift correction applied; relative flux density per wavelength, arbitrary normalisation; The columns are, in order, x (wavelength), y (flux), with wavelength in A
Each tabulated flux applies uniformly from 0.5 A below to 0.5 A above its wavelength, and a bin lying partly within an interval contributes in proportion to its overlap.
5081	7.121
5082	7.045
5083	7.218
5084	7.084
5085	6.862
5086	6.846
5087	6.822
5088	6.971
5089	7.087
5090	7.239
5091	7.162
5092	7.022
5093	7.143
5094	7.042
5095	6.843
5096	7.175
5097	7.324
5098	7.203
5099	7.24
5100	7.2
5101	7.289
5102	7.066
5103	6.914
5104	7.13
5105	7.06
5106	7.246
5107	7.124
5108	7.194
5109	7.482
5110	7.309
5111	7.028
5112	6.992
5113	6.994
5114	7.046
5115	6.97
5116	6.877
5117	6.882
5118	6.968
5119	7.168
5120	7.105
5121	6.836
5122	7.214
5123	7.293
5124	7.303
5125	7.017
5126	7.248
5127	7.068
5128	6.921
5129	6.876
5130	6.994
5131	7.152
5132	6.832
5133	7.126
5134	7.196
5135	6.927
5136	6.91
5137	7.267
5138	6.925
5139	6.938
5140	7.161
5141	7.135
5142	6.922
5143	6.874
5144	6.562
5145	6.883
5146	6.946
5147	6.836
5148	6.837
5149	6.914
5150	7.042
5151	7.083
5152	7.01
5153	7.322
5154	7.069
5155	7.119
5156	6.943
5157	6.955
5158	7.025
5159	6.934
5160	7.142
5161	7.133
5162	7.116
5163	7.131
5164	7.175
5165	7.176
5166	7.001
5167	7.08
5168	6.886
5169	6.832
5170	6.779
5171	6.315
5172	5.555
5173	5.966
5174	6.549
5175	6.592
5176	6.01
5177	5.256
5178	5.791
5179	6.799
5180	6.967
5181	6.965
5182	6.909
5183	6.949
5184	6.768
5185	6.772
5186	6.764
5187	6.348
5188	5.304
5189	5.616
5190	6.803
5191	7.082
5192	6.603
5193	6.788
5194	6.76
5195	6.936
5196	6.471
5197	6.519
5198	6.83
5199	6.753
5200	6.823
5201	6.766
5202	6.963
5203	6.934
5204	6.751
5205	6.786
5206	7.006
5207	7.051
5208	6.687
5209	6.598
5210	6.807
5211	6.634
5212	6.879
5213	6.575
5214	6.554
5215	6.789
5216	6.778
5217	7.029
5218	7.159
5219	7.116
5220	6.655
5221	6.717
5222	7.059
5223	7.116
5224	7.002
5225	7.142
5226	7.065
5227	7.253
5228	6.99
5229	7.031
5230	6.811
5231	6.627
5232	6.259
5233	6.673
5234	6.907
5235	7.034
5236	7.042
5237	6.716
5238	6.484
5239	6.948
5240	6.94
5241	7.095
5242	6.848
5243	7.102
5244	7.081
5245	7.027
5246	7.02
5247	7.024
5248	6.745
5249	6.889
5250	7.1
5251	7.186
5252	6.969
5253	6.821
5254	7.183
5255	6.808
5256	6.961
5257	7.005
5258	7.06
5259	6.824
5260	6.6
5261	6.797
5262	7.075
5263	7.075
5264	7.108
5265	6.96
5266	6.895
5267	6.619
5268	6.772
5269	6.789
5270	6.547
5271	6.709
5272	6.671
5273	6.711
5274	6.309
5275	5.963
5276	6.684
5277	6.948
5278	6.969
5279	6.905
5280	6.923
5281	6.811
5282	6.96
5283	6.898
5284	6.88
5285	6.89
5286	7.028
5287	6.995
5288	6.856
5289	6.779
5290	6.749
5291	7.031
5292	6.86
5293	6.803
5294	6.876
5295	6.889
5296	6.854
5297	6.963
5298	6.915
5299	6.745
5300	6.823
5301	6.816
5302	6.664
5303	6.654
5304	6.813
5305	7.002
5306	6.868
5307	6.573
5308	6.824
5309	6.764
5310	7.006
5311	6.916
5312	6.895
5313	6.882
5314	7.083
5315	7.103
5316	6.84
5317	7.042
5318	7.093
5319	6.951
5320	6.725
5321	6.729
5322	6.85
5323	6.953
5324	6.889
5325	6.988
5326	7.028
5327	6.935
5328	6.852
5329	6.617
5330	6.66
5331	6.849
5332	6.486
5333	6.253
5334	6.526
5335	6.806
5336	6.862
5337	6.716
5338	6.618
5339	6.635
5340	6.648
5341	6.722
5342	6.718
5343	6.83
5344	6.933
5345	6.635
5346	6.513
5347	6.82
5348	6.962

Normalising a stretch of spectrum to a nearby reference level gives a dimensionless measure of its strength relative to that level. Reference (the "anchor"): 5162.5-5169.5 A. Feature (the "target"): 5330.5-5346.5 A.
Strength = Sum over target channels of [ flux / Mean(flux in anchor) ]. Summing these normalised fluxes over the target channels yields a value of 15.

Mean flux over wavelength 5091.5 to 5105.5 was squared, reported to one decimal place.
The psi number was 50.7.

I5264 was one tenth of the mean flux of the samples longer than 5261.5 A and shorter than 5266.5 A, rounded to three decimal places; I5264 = 0.702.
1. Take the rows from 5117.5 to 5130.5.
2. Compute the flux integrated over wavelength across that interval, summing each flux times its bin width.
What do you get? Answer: 92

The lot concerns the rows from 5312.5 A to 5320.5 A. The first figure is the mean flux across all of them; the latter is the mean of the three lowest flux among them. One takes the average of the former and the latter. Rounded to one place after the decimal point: 6.9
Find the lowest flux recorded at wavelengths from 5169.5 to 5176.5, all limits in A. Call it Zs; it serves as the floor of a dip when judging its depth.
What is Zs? 5.555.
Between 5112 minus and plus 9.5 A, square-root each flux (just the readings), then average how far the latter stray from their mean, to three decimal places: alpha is 0.024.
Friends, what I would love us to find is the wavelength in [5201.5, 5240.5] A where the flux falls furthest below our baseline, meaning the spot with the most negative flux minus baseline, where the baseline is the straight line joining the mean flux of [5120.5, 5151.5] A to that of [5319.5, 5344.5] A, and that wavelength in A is 5232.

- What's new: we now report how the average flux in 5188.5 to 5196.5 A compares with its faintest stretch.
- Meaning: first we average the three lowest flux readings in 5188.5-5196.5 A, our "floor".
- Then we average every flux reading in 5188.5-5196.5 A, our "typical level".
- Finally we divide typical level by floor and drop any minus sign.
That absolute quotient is 1.06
